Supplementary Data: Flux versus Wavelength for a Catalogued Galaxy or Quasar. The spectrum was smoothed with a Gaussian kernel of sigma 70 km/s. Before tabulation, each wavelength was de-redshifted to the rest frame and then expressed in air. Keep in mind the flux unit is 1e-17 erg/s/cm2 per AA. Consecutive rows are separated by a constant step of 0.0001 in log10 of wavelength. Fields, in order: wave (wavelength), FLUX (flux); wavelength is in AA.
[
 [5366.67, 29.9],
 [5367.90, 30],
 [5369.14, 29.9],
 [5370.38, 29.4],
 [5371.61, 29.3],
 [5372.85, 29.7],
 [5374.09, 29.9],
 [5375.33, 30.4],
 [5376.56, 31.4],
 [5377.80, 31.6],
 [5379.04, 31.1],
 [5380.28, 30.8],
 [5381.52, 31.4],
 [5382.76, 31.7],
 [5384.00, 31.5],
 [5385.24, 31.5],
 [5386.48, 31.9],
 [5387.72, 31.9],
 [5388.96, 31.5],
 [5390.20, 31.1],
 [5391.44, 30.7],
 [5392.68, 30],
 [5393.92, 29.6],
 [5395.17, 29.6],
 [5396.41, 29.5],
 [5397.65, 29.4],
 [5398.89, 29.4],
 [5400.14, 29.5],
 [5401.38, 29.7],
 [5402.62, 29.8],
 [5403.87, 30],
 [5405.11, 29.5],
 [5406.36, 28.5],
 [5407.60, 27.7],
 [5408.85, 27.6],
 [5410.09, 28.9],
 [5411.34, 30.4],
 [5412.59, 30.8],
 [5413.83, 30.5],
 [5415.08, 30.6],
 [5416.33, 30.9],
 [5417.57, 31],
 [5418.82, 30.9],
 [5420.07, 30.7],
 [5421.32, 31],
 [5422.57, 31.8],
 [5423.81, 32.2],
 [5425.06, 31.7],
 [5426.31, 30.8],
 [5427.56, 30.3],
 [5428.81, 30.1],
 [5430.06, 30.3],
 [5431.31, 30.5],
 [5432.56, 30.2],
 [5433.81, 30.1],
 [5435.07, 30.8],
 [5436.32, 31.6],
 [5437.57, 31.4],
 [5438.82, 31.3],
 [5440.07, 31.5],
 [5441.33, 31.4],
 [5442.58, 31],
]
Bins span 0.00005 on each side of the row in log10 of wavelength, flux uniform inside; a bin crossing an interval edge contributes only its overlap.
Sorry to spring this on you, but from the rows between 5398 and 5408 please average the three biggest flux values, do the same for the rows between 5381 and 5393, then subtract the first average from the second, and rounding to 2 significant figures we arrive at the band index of 2.0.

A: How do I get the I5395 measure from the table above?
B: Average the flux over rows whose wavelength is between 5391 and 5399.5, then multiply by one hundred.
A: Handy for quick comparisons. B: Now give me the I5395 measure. 2974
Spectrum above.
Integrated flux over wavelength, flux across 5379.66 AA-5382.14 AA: 77.1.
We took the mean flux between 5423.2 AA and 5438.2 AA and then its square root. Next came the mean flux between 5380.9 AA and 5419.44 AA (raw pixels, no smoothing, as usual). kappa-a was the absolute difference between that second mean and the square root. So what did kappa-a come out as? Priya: 24.7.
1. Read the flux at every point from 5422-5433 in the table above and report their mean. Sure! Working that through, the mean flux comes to 30.9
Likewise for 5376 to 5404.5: 30.6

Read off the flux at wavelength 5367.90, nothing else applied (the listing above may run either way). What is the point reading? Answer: 30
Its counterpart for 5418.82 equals 30.9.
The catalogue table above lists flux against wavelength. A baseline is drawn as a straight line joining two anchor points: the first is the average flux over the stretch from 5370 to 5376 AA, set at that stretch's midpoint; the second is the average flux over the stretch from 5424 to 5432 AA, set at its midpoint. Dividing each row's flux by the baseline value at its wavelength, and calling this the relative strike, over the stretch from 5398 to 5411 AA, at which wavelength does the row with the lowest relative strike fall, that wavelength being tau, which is 5408.85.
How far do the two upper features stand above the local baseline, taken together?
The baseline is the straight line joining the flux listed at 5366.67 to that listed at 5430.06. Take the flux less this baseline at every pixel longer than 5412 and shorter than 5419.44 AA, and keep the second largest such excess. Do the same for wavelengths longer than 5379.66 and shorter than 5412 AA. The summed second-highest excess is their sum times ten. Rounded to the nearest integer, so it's 26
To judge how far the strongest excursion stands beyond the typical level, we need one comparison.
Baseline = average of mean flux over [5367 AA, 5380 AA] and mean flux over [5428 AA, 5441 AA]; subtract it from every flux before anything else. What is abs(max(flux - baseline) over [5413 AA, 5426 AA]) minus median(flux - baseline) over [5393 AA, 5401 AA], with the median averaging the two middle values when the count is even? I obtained 2.7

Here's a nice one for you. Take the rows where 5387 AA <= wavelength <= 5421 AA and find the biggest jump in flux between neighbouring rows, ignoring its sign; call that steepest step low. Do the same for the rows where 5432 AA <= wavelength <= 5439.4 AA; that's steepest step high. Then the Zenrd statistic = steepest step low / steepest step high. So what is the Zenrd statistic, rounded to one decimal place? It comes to 1.9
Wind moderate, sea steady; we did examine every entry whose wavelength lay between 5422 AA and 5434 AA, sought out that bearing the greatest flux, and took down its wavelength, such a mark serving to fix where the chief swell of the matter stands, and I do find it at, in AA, 5423.81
